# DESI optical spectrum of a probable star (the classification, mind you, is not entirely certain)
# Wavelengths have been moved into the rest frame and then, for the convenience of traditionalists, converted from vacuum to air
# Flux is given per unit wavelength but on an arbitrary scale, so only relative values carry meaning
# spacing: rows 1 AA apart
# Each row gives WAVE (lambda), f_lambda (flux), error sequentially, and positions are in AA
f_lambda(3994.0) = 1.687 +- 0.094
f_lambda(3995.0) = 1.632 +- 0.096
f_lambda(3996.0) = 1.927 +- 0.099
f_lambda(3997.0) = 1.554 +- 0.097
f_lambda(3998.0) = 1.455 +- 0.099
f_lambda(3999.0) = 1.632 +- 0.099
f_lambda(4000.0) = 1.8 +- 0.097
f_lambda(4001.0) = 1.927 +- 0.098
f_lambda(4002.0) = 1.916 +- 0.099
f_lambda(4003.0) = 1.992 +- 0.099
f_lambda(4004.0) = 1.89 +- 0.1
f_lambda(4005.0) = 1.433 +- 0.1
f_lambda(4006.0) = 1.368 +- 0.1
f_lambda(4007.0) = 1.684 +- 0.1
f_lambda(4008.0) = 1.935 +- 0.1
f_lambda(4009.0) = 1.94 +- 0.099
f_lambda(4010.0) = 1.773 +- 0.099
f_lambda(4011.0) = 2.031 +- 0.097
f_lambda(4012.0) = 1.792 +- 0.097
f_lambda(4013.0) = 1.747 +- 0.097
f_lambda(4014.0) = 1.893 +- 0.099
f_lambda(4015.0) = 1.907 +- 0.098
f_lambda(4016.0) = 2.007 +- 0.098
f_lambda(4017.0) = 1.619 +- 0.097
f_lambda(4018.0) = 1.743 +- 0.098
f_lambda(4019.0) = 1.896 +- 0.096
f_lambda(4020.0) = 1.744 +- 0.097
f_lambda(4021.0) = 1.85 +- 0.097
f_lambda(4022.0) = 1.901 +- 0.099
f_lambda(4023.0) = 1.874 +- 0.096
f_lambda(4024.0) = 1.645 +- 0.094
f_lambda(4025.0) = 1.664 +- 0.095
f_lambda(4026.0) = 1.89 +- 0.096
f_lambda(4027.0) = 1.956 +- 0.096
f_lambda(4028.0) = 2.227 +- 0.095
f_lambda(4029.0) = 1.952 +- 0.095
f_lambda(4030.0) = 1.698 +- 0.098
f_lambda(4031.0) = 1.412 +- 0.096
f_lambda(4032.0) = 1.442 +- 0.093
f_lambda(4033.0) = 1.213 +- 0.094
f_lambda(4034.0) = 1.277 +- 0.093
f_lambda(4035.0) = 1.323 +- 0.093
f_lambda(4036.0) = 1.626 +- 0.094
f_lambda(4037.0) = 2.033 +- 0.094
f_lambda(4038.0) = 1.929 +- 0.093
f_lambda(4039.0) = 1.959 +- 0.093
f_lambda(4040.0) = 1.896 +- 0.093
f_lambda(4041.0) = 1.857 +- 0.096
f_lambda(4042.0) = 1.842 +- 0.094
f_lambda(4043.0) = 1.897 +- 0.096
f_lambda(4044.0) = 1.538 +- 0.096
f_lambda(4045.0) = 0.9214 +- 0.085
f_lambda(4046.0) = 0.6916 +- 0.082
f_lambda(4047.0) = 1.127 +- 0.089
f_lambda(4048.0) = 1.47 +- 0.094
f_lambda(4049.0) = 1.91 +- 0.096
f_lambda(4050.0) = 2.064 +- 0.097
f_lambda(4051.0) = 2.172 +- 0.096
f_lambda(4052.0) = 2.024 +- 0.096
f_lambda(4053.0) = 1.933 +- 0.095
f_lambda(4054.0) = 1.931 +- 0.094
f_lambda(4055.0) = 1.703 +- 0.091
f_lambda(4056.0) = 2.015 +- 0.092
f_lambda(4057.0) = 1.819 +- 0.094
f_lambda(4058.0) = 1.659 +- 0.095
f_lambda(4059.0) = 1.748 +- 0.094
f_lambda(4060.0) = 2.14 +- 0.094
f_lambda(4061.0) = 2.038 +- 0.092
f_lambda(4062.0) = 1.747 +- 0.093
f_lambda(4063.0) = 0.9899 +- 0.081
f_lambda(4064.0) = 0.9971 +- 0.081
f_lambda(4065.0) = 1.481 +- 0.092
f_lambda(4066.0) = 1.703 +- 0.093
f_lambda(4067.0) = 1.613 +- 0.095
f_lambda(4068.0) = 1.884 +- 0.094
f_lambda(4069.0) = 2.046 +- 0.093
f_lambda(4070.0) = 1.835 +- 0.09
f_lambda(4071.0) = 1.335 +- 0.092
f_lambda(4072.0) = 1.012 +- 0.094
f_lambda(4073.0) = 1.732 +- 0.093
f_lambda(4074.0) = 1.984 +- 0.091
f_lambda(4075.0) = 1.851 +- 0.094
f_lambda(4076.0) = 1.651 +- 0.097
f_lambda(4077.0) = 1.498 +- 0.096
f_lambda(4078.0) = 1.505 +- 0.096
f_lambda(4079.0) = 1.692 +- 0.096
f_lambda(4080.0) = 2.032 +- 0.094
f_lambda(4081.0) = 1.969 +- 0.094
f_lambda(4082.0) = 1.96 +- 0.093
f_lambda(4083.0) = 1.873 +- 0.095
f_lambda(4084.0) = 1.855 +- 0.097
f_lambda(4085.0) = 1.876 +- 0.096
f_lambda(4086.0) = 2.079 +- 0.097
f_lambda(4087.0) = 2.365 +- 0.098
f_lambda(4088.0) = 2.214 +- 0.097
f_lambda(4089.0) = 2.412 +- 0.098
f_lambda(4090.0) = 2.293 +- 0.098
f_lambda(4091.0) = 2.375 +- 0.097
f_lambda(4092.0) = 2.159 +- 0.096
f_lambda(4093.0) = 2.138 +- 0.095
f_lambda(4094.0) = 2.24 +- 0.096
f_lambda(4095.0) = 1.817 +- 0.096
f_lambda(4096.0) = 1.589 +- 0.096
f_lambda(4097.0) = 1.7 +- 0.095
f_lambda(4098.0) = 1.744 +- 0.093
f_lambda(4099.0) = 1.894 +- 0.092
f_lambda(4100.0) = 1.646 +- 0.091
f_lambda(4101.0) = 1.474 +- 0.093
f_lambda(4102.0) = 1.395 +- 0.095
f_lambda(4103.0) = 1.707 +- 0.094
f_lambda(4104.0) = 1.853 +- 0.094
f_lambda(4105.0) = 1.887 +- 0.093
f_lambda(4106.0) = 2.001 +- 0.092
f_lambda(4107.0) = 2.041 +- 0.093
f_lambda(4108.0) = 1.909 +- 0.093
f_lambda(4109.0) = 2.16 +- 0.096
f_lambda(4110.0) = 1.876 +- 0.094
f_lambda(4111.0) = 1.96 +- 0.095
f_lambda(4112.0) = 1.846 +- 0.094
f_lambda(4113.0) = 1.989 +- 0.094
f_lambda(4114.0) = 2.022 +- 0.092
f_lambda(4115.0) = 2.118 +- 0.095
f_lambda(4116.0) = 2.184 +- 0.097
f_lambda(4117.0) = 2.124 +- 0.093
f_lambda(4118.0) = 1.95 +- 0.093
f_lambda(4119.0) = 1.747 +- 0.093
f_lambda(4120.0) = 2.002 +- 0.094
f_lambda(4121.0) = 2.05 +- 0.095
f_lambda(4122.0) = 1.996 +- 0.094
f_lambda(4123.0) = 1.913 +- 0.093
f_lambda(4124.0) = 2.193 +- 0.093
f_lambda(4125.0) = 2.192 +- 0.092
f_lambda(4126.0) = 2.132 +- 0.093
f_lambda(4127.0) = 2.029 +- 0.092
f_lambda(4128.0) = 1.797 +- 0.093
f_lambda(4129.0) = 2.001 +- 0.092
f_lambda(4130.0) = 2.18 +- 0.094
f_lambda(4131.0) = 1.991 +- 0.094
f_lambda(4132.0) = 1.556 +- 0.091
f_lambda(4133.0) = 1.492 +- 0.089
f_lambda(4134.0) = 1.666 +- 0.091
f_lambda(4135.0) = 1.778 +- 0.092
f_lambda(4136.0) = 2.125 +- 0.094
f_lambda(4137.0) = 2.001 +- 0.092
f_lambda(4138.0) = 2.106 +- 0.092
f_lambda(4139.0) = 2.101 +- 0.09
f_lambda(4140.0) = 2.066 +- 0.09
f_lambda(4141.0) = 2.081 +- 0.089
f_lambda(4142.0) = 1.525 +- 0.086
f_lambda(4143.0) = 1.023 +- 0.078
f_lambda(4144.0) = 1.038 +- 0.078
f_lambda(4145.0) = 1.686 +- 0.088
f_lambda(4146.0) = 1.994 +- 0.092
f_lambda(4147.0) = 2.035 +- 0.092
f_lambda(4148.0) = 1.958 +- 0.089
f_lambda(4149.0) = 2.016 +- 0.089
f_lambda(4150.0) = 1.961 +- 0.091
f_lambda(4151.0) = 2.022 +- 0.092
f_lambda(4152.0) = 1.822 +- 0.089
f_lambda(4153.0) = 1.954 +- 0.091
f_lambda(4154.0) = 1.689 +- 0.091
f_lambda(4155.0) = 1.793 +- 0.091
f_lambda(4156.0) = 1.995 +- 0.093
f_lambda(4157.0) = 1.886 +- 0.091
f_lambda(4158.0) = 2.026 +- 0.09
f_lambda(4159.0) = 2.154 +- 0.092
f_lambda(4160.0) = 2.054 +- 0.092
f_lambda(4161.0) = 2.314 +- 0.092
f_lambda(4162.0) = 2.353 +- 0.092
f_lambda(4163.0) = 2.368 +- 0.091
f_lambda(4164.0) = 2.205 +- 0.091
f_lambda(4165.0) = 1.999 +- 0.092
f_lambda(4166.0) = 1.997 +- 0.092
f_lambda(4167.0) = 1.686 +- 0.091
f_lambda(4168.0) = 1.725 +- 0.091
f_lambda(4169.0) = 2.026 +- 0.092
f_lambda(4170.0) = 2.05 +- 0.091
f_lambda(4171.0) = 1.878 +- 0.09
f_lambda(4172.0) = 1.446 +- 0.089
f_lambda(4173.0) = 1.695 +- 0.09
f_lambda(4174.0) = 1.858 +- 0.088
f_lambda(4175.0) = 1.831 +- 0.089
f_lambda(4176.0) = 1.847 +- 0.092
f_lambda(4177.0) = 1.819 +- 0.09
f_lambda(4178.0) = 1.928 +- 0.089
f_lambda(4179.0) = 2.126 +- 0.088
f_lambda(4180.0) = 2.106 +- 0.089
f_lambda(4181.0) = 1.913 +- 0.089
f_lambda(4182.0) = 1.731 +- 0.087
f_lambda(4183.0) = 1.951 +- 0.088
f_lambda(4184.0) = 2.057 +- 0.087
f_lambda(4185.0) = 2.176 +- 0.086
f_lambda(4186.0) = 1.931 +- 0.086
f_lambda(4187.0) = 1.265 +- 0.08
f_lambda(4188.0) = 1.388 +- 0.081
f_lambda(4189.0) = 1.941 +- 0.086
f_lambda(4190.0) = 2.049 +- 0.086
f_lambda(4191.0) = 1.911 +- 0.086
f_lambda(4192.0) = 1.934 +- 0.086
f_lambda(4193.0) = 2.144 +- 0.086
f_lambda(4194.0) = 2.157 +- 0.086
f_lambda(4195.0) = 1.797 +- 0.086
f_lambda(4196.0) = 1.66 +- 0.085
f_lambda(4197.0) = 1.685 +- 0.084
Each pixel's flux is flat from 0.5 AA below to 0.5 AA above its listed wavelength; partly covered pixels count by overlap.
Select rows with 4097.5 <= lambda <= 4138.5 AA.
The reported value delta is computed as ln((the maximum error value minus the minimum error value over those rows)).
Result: -4.8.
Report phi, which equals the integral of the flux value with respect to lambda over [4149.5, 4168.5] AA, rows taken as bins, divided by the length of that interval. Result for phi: 2.00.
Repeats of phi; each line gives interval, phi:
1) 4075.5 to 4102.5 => 1.91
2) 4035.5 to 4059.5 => 1.74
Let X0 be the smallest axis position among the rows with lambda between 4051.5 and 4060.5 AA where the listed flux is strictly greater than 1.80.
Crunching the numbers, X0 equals 4052.0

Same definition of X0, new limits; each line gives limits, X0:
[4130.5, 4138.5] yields 4131.0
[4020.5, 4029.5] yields 4021.0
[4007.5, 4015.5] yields 4008.0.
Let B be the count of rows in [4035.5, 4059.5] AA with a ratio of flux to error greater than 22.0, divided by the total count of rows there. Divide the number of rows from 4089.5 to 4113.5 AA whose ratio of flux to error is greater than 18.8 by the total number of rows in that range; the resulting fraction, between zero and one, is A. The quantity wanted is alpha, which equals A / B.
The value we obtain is 17.0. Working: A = 0.71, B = 0.04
